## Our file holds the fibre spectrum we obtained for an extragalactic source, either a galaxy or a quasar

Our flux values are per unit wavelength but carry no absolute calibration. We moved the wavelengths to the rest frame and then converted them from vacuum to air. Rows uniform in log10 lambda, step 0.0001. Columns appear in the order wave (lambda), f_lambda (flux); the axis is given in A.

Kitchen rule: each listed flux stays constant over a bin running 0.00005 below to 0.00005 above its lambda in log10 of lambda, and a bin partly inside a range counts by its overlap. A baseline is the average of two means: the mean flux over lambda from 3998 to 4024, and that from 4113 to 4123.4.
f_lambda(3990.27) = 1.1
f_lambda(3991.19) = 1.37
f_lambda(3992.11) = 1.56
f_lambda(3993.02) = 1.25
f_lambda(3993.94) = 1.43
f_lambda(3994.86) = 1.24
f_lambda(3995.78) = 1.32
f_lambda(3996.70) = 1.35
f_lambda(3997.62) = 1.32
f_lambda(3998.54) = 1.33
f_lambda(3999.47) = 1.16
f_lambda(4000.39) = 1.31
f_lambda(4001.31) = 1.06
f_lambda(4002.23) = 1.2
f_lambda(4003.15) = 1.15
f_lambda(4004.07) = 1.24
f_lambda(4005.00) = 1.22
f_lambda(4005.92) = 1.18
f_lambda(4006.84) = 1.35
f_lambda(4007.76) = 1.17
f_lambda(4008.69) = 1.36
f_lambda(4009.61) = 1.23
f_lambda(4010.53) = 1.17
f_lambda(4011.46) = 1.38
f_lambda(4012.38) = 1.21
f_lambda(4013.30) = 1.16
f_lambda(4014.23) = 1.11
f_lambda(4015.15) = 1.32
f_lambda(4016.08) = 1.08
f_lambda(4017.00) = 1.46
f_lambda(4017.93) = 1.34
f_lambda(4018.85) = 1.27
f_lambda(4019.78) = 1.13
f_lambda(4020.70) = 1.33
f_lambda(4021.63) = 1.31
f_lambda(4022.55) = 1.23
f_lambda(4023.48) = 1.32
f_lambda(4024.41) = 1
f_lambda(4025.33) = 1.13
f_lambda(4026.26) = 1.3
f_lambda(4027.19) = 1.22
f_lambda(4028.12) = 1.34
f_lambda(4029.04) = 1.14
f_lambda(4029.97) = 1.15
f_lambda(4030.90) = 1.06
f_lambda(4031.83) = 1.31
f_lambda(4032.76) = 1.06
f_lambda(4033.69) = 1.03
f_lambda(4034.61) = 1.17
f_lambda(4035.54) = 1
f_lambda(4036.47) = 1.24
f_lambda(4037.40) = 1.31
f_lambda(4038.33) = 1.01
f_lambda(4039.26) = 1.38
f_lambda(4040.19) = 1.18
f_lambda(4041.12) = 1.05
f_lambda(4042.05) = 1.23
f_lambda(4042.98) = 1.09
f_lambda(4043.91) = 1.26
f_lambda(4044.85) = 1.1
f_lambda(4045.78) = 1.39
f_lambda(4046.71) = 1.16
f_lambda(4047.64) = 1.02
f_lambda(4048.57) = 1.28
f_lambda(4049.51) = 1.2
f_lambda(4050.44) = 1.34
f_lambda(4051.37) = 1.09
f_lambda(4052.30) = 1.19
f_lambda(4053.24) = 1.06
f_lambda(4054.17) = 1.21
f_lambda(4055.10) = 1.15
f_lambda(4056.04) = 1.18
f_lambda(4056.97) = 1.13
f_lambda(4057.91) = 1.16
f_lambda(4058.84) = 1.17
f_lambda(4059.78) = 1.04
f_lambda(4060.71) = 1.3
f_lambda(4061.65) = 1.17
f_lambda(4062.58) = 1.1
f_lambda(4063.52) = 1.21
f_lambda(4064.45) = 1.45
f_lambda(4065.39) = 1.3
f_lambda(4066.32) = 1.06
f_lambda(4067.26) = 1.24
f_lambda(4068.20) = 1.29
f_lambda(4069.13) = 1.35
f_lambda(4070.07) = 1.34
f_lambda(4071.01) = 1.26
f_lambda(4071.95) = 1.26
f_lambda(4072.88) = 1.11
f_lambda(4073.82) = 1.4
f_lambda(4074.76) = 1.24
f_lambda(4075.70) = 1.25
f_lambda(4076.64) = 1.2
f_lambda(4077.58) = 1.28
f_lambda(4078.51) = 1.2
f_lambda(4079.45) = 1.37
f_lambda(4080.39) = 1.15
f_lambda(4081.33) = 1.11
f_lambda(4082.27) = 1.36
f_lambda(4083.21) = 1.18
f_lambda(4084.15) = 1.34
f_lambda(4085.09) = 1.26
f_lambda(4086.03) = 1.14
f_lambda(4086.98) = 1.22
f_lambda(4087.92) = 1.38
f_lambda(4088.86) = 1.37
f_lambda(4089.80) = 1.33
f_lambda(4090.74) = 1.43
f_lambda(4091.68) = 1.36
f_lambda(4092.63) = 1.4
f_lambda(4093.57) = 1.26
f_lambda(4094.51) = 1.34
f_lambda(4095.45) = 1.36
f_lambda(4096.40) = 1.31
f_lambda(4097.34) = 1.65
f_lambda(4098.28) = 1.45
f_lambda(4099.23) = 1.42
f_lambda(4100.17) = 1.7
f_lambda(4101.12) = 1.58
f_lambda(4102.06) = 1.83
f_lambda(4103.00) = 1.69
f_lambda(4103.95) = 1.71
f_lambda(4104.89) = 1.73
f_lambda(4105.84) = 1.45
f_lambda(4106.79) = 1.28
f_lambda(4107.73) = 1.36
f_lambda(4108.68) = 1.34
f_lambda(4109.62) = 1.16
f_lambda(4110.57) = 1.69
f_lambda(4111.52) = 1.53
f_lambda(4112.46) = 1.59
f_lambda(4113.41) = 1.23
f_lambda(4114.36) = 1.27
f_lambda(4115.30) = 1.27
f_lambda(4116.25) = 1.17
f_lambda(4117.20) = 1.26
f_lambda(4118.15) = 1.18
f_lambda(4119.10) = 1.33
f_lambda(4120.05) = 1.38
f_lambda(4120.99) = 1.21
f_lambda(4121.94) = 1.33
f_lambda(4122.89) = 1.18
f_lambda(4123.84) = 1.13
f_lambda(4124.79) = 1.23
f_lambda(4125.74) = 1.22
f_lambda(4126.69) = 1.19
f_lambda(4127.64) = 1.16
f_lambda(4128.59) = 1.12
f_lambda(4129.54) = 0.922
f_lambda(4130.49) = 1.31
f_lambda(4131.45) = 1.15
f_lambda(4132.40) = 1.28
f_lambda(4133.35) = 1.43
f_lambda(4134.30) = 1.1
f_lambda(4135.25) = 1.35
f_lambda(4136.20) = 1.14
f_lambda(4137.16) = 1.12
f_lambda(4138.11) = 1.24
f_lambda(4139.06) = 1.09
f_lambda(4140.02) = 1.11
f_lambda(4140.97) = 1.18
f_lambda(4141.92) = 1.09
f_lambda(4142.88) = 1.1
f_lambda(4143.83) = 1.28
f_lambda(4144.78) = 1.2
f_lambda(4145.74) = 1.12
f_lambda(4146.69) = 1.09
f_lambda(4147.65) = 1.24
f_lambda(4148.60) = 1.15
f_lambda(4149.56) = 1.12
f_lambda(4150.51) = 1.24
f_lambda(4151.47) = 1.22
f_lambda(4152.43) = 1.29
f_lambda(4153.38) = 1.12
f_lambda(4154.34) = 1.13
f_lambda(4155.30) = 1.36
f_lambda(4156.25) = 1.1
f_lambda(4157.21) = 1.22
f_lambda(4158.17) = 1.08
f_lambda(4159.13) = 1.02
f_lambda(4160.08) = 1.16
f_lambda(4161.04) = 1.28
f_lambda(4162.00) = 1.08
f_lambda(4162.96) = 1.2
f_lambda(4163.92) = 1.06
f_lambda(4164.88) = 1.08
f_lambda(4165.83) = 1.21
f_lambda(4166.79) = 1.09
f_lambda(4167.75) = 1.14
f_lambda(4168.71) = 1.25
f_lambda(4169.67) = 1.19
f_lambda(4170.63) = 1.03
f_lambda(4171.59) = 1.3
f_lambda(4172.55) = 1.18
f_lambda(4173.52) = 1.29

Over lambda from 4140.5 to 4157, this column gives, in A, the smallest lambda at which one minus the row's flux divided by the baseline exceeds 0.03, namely 4140.97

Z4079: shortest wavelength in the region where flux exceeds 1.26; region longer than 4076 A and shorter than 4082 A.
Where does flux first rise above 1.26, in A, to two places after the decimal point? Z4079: 4077.58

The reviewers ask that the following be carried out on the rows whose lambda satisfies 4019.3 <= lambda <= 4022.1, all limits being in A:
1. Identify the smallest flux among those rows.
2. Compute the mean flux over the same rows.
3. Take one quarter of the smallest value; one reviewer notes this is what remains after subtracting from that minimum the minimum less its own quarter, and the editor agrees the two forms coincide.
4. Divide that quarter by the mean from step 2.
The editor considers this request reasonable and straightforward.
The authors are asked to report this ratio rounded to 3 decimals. 0.225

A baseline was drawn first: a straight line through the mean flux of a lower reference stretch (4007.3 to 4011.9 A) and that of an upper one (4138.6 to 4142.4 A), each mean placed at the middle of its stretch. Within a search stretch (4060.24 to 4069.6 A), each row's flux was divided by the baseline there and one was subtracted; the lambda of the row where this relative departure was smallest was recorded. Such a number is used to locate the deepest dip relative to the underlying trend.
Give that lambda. 4066.32 A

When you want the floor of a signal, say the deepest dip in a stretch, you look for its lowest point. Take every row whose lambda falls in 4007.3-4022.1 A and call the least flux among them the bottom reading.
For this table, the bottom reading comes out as 1.08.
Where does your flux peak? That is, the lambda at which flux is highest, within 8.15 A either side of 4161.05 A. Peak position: 4155.30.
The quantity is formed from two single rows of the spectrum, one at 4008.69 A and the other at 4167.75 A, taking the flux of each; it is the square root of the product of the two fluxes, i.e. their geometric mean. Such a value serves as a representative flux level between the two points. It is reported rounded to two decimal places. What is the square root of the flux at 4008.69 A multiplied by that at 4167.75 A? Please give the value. 1.25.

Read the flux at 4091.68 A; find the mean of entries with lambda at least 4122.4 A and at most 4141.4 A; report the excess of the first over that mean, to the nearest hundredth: 0.18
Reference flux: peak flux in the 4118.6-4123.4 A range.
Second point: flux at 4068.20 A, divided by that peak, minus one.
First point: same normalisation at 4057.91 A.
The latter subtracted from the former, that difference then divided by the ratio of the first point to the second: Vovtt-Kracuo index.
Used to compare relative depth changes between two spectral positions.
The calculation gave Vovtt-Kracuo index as 0.039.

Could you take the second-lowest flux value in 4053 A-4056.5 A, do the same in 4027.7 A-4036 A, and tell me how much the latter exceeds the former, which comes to -0.12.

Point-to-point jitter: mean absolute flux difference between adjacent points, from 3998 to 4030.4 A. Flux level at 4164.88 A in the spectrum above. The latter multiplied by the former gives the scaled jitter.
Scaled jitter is 0.149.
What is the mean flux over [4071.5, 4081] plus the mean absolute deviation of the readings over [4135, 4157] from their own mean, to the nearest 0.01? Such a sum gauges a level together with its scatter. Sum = 1.32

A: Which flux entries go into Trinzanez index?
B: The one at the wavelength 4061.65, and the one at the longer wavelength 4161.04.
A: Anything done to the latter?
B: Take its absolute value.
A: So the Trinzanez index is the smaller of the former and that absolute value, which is 1.17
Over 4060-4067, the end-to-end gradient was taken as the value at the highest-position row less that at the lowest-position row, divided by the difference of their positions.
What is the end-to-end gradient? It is -0.043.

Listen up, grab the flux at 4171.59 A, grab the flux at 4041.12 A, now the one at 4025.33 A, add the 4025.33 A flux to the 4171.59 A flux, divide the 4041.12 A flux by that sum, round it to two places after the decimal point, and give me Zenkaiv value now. 0.43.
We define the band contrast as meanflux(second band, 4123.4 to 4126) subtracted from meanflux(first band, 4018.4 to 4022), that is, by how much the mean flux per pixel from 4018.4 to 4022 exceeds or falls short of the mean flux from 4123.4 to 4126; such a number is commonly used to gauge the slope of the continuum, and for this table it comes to 0.07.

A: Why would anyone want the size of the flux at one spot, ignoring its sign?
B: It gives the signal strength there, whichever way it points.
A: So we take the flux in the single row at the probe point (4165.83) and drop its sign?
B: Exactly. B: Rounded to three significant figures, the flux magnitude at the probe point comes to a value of 1.21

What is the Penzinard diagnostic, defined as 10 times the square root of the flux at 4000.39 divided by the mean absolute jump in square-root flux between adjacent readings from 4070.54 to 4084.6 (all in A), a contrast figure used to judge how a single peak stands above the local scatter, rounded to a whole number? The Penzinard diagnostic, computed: 195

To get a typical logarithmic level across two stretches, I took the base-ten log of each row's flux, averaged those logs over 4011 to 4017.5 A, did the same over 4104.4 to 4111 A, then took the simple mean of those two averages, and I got 0.122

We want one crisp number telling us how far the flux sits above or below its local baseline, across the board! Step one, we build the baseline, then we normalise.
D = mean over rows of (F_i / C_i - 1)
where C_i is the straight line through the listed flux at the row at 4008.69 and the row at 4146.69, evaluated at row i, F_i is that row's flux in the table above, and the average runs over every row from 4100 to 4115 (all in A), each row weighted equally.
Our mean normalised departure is 0.29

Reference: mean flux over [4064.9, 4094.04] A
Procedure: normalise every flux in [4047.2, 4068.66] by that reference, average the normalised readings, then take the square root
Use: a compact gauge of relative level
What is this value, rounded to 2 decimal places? 0.97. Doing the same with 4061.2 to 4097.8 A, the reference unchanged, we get 1.00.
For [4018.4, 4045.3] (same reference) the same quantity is 0.96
